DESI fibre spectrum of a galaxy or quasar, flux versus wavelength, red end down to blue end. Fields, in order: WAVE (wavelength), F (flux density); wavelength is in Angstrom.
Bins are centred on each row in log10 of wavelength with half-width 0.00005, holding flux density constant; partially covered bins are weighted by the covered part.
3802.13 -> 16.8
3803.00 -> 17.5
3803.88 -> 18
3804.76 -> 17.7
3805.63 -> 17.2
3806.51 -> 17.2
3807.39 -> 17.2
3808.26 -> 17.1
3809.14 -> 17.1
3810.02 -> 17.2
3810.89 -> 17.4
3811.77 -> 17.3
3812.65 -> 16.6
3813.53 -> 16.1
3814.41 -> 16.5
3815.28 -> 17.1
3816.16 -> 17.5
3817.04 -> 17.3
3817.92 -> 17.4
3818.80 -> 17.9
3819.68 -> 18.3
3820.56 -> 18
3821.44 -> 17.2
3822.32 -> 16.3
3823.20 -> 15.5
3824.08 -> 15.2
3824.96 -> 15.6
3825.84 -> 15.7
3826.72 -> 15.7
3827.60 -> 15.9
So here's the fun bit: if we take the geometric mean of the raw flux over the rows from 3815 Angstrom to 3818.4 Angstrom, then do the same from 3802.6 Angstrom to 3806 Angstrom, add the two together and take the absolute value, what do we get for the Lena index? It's 34.9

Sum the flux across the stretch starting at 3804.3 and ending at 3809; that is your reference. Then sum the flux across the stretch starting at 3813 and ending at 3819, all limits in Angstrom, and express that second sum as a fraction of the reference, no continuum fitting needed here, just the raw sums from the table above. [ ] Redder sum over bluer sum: 1.4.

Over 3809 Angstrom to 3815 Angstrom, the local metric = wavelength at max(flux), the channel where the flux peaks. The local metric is 3810.89 Angstrom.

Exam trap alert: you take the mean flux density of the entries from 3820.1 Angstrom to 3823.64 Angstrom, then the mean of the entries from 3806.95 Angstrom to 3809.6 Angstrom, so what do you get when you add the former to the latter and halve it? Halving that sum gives 16.9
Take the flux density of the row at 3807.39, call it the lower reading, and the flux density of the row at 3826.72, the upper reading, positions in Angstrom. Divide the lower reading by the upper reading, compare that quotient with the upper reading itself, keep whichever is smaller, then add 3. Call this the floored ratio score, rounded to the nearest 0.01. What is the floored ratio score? 4.10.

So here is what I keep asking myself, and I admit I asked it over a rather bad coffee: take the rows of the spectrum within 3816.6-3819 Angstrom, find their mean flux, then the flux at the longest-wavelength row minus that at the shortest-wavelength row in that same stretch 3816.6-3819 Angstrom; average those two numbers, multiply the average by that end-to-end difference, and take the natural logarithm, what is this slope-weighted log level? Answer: 1.7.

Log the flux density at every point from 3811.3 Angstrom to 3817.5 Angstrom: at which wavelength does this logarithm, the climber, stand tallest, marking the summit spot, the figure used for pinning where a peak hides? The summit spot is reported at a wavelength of 3816.16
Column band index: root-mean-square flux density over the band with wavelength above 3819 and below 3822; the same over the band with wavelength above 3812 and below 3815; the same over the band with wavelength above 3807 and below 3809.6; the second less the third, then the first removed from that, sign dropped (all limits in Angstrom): 18.6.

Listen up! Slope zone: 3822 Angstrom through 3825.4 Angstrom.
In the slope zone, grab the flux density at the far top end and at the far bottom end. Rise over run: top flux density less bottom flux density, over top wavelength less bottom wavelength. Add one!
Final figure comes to 0.7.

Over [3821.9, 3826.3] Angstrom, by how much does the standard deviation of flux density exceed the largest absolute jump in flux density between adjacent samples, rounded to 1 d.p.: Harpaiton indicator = -0.4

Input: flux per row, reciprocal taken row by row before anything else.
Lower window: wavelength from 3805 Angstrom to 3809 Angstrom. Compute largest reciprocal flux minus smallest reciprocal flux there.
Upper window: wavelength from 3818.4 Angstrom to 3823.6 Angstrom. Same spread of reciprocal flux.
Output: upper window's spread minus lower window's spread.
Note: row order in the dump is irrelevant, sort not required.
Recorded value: 0.0095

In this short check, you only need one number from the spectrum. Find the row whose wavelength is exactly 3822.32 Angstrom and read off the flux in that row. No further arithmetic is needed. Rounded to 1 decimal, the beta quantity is 16.3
